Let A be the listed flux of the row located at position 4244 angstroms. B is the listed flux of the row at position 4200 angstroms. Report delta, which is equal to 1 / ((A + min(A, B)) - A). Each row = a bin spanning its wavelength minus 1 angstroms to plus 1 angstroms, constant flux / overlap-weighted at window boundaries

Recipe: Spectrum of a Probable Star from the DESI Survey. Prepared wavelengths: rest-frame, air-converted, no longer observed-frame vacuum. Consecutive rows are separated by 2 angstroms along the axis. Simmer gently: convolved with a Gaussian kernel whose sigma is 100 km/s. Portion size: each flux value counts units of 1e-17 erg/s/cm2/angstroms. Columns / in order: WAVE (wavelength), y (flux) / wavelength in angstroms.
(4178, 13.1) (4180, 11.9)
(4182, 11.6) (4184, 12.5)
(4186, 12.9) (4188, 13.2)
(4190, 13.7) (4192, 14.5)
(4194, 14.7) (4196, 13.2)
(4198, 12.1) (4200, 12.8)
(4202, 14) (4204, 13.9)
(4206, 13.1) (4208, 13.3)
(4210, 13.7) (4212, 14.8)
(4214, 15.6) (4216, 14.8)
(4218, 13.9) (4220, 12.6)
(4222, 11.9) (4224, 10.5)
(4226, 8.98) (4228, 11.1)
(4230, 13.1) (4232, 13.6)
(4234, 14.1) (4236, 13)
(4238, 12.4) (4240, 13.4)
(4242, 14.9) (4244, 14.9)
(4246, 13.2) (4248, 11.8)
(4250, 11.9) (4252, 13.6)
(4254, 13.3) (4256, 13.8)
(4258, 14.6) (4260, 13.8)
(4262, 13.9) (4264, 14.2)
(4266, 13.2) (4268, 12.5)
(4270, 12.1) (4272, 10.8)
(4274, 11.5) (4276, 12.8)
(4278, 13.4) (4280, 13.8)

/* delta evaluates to 0.0781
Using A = 14.9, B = 12.8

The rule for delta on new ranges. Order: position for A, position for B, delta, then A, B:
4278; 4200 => 0.0781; 13.4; 12.8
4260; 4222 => 0.0840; 13.8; 11.9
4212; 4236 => 0.0769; 14.8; 13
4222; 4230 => 0.0840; 11.9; 13.1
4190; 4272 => 0.0926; 13.7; 10.8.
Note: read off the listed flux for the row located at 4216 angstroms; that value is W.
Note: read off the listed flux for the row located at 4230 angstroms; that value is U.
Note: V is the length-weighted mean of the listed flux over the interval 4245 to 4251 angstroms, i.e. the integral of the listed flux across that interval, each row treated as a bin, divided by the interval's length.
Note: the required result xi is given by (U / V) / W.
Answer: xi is 0.072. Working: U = 13.1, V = 12.3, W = 14.8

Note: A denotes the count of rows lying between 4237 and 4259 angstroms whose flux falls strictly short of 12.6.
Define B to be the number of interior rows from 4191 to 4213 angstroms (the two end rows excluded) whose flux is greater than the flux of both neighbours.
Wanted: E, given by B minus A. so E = -1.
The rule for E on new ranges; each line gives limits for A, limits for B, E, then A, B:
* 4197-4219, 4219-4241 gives 0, 1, 1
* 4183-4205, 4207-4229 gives -1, 2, 1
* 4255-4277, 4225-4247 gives -3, 4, 1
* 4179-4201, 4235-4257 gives -3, 4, 1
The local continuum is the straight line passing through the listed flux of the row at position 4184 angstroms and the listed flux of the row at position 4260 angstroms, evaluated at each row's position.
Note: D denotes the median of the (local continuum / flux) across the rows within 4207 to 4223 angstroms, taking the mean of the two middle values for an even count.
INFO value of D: 0.94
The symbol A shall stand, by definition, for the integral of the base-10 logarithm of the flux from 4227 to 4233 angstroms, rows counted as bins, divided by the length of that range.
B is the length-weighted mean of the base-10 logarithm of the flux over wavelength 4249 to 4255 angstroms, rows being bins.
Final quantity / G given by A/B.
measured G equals 0.99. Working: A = 1.10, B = 1.11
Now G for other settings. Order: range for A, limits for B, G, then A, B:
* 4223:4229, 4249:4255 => 0.91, 1.01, 1.11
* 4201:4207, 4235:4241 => 1.02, 1.14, 1.11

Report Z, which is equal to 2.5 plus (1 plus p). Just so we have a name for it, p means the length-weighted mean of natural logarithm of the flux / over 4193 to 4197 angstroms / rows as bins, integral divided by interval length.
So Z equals 6.13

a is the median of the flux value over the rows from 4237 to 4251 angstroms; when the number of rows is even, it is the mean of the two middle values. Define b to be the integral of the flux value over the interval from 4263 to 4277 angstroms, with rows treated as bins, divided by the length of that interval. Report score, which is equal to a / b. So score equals 1.06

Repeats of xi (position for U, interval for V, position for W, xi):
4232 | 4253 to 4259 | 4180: 0.082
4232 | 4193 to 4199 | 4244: 0.068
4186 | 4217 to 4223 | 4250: 0.085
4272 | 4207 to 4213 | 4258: 0.053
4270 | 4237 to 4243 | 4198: 0.074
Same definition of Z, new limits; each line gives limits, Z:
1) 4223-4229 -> 5.82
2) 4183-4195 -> 6.11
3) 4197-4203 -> 6.06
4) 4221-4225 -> 5.91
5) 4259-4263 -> 6.13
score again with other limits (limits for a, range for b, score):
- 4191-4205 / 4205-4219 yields 0.98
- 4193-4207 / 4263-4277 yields 1.06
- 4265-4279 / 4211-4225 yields 0.93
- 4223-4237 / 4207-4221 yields 0.92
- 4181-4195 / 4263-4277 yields 1.06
